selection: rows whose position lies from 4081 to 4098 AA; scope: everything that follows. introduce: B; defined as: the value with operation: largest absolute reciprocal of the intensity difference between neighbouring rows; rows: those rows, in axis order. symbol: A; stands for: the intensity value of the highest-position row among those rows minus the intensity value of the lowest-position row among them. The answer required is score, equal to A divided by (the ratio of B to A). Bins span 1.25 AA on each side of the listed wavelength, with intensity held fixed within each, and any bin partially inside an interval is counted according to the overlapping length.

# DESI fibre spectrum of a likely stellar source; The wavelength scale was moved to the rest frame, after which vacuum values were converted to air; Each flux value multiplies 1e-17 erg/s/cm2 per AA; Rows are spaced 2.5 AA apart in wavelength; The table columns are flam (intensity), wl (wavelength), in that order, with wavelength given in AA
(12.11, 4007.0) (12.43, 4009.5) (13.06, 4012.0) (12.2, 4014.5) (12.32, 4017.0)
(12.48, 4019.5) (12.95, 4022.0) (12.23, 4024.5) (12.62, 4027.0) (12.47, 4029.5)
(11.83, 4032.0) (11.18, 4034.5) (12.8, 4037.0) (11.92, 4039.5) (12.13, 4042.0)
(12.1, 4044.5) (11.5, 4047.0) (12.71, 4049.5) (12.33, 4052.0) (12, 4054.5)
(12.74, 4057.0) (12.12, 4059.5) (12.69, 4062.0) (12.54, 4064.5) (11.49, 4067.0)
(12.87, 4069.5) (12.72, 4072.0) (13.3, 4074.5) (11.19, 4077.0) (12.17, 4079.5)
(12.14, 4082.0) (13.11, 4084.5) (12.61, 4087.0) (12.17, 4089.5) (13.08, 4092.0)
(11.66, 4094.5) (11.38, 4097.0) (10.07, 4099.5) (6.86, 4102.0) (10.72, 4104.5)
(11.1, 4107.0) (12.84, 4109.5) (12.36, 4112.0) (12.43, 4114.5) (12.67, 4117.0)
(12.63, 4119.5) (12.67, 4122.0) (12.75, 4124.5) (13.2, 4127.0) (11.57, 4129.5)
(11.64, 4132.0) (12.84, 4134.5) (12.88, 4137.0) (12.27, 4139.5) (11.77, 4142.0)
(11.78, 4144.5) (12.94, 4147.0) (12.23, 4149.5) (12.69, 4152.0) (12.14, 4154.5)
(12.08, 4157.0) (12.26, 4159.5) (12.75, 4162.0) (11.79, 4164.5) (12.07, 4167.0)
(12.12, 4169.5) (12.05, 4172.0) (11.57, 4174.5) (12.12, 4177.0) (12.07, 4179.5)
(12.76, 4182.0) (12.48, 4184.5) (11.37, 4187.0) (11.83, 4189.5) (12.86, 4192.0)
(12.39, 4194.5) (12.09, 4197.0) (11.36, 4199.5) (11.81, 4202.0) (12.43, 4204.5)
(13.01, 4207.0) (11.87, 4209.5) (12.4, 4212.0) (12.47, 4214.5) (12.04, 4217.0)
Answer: 62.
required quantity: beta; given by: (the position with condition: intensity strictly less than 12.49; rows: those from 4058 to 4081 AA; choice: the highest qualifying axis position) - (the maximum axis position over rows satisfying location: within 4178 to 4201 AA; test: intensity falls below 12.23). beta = -120.0 AA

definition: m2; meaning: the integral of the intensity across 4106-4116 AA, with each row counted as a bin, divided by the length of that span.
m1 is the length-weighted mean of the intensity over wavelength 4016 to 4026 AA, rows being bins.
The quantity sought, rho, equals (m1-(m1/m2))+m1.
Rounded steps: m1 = 12.5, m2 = 12.2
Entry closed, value 24.0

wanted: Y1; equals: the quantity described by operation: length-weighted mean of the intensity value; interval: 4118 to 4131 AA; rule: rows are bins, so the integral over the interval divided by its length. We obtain 12.5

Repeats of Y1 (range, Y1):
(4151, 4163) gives 12.4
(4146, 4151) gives 12.6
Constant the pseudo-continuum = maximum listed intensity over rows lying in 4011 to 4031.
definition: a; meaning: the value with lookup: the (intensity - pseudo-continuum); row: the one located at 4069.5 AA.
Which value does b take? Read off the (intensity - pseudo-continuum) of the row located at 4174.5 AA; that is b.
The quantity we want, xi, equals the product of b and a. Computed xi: 0.28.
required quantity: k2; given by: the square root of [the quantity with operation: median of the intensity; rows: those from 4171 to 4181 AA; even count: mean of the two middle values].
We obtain 3.47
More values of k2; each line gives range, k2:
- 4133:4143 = 3.54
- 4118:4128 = 3.57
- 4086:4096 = 3.52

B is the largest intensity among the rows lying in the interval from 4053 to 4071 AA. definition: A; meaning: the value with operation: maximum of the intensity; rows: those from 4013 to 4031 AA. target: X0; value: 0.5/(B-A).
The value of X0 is -6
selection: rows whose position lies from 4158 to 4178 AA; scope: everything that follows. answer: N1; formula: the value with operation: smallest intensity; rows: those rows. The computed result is 11.57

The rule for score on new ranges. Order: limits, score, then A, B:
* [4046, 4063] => 171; 1.2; 0.0083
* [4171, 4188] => 59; -0.7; 0.0078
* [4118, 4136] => 4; 0.2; 0.0107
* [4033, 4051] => 207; 1.5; 0.0113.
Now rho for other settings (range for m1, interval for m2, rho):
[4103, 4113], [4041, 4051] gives 22.3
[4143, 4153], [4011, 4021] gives 23.8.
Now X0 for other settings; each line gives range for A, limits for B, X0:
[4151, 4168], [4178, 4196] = 5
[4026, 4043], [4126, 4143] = 1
